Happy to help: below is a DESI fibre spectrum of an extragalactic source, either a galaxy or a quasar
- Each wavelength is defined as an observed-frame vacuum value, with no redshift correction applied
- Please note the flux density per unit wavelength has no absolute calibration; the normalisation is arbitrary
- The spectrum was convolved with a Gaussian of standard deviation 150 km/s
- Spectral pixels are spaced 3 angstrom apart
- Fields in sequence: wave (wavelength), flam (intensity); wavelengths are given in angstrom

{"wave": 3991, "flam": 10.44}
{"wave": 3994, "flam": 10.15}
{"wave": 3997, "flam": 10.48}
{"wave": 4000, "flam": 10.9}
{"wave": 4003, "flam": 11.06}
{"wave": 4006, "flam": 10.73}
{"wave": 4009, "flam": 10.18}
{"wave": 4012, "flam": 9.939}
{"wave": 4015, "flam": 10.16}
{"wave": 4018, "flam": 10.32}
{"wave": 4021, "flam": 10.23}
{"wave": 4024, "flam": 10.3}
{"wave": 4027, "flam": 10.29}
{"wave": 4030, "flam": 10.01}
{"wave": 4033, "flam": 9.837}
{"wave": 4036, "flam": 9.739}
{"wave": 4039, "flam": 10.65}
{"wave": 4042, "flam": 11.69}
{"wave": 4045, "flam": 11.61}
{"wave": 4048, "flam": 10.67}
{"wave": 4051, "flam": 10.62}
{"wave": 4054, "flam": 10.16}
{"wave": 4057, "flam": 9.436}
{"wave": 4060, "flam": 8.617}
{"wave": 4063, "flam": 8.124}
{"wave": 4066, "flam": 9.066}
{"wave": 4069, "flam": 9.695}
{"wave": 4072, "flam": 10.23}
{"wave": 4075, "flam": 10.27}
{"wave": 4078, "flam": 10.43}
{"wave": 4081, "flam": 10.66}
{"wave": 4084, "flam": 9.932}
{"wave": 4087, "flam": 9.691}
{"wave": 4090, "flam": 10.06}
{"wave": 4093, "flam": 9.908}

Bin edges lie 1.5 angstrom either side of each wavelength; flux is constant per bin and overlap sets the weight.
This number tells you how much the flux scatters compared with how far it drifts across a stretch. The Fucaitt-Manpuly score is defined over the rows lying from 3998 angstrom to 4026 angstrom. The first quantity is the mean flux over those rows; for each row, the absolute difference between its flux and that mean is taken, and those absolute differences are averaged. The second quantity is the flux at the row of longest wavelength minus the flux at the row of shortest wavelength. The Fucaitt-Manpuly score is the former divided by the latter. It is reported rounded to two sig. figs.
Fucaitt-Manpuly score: -0.52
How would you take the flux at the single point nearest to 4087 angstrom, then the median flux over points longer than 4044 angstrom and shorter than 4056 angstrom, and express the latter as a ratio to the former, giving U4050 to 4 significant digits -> 1.098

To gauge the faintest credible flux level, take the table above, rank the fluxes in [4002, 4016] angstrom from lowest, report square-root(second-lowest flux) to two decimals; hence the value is 3.19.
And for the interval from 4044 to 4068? 2.94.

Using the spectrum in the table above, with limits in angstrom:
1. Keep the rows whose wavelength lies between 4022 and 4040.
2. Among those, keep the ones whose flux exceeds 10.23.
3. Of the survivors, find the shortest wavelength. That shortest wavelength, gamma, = 4024 angstrom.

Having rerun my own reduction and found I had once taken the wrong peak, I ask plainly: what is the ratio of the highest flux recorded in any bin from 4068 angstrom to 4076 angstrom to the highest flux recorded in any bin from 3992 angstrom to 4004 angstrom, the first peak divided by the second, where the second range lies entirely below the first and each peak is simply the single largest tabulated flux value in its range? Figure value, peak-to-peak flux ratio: 0.93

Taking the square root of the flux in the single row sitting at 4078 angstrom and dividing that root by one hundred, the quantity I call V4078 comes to 0.0323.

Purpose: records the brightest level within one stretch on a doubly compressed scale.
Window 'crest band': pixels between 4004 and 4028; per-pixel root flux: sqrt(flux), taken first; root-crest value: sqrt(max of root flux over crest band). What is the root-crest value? 1.81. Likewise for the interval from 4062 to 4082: 1.81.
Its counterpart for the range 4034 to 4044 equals 1.85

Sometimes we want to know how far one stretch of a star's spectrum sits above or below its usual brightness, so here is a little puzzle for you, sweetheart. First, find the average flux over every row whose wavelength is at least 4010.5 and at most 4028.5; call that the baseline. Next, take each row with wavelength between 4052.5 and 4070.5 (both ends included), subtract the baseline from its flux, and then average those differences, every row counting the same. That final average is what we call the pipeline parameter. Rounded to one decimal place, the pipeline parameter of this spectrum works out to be -1.0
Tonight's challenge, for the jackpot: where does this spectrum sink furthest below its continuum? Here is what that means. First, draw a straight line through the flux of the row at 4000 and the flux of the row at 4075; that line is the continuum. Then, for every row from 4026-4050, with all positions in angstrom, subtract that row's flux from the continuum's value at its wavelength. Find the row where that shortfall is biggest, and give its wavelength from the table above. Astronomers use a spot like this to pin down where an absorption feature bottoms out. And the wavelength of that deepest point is 4036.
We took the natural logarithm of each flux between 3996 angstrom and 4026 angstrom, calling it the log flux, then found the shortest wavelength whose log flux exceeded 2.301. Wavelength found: 3997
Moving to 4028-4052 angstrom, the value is 4030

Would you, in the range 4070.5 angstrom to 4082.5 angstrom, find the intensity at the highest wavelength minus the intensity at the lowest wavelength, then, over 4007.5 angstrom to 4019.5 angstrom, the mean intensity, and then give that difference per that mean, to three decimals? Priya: 0.042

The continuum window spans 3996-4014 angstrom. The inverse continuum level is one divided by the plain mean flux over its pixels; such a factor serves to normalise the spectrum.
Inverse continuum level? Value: 0.095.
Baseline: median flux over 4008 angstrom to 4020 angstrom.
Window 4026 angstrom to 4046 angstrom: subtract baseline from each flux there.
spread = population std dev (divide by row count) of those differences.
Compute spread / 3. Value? 0.25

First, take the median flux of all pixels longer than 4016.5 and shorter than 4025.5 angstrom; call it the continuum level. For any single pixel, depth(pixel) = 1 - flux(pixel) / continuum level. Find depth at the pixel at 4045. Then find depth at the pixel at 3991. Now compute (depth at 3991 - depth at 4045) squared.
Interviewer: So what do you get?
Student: 0.013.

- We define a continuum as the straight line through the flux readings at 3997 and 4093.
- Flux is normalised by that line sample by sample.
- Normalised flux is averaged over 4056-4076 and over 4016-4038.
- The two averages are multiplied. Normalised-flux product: 0.91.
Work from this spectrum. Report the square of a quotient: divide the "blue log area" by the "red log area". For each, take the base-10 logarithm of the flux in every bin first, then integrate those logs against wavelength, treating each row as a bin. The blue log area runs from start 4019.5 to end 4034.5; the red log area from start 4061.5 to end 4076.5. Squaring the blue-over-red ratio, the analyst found 1.1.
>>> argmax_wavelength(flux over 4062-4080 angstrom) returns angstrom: 4078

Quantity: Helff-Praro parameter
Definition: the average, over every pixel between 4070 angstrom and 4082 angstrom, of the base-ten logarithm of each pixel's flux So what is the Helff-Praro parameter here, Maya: 1.02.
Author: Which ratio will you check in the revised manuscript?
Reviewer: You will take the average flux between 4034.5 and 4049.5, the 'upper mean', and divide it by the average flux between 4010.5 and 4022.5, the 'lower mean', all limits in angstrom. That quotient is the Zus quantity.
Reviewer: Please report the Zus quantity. 1.07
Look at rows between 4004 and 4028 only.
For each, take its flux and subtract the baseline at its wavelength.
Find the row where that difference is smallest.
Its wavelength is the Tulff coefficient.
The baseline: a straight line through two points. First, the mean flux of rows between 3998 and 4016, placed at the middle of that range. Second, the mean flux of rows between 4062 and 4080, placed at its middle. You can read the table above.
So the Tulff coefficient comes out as 4012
